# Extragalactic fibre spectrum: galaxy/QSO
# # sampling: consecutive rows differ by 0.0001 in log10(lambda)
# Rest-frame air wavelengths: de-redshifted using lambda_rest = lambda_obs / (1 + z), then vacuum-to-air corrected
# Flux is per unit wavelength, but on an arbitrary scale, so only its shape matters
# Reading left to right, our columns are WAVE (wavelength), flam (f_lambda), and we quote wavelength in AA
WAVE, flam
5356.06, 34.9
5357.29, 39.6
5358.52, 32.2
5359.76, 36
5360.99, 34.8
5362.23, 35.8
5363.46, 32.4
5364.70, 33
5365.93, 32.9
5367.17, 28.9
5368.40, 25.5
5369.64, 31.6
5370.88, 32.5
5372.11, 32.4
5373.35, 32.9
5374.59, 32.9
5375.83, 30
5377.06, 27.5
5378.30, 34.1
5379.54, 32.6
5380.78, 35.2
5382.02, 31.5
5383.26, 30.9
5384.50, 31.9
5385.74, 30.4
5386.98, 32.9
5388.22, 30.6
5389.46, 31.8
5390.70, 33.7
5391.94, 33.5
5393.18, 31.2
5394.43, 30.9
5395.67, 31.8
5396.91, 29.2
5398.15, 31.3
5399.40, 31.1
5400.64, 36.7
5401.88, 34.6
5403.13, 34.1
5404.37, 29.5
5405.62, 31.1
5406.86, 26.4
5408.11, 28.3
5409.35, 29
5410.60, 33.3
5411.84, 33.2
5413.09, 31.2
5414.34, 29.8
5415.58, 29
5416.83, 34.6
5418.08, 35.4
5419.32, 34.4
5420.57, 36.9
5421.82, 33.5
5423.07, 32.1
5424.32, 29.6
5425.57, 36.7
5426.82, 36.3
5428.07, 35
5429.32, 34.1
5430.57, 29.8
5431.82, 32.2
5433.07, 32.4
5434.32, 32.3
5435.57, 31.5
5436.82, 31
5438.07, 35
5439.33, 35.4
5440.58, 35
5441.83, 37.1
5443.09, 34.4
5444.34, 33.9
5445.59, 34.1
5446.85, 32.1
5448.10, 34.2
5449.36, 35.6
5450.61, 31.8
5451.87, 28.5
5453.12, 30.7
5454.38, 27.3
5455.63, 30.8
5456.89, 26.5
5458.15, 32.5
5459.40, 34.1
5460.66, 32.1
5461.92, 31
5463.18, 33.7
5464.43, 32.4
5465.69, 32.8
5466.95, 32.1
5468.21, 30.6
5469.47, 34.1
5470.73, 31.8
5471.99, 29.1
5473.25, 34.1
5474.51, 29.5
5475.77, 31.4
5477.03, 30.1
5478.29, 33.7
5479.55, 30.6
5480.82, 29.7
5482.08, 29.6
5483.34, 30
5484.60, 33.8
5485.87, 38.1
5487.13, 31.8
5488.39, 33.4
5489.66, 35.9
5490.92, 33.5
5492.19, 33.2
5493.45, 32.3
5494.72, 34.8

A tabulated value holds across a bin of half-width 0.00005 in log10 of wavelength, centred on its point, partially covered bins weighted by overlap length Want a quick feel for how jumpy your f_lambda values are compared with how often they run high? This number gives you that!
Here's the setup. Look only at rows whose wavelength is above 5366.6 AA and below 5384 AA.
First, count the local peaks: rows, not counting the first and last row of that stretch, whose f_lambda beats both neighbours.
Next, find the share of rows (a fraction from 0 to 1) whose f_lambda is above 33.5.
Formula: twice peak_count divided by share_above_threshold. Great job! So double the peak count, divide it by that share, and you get 42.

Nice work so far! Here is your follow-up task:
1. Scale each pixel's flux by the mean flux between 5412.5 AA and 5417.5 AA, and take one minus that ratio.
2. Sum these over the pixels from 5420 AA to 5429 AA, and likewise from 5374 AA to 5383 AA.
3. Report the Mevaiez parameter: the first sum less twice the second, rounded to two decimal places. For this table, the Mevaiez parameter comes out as -0.34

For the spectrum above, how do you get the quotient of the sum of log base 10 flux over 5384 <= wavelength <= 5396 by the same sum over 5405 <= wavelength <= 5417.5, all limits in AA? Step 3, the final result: 1.01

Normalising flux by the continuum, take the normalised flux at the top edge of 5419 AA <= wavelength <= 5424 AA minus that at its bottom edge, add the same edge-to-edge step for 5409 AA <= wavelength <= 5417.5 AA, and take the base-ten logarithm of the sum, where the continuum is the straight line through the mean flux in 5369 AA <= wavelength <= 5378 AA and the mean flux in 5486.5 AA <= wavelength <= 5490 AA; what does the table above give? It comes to -1.0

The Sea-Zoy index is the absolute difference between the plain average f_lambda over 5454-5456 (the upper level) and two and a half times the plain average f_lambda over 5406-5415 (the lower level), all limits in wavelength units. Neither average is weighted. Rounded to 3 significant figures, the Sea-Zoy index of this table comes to 46.4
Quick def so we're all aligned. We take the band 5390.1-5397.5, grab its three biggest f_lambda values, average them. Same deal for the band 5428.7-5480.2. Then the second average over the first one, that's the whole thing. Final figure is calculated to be 1.09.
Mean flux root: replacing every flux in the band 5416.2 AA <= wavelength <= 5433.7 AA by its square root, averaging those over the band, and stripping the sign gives 5.81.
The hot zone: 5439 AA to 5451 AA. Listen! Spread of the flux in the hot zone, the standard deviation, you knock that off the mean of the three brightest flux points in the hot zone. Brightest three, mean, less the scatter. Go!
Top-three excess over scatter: 34.5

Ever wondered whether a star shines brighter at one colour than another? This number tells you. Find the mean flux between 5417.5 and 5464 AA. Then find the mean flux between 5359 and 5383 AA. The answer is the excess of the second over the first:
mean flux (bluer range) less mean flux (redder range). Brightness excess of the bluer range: -0.7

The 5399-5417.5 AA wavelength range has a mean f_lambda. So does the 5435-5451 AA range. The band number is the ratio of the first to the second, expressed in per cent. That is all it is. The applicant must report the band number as 93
